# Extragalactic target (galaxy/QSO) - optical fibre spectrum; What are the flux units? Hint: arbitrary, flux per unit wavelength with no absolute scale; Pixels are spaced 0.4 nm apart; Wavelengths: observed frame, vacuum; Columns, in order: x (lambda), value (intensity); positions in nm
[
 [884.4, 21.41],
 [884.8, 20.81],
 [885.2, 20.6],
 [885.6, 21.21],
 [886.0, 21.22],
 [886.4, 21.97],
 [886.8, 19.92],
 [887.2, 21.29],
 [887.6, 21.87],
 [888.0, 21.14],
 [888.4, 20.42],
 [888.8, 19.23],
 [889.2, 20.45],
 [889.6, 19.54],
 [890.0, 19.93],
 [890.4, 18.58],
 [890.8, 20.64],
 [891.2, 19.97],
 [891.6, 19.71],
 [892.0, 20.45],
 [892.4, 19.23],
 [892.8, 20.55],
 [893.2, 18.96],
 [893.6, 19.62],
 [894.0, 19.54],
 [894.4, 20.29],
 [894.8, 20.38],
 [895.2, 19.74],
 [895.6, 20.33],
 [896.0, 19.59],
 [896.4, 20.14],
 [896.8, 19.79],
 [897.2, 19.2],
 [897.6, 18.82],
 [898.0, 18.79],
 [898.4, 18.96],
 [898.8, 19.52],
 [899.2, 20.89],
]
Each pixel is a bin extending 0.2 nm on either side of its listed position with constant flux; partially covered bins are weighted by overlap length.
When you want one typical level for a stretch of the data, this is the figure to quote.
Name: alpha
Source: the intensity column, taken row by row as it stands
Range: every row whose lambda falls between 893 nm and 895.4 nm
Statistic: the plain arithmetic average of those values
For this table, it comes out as 19.8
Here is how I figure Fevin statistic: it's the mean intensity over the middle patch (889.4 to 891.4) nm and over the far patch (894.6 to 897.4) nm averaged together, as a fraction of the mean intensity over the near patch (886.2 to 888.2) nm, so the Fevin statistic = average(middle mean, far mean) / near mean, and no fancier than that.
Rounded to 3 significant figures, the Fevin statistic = 0.933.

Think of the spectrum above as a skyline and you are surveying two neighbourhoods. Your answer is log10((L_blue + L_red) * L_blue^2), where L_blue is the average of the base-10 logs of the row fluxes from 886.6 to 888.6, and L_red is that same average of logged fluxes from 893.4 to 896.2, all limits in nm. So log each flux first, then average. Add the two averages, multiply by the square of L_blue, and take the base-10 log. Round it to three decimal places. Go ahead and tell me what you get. 0.660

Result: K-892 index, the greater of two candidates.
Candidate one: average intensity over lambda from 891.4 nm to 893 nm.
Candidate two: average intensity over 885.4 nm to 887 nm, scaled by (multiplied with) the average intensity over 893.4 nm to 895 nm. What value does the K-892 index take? 421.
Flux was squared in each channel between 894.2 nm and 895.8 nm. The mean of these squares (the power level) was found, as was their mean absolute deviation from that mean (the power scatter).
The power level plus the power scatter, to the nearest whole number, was 416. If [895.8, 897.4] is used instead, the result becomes 399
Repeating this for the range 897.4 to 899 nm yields 371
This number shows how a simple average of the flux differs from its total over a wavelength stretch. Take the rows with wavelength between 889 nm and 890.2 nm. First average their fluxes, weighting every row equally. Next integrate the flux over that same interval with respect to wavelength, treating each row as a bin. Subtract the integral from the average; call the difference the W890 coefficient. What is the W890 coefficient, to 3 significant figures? -3.99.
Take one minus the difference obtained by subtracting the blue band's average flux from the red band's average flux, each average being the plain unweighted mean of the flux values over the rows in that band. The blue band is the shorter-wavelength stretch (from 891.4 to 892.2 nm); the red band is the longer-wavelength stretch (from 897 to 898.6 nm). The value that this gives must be 2.1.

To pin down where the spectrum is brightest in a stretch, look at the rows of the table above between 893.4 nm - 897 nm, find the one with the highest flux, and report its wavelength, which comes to 894.8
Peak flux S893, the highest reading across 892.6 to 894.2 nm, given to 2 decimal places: 20.55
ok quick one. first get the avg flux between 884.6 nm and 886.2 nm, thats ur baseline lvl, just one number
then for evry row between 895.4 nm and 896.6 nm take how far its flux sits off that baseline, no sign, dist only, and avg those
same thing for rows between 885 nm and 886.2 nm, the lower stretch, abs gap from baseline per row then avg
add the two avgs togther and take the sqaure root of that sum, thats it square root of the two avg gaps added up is 1.11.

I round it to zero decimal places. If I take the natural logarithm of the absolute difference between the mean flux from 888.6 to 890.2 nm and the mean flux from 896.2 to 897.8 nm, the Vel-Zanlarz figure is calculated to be -1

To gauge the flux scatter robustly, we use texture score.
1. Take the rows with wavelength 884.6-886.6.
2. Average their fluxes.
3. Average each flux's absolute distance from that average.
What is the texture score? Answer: 0.366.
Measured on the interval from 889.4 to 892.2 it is 0.476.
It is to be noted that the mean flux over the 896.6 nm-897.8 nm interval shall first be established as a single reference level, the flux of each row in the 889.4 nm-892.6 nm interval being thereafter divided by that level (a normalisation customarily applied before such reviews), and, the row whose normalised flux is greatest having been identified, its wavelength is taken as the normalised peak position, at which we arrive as 890.8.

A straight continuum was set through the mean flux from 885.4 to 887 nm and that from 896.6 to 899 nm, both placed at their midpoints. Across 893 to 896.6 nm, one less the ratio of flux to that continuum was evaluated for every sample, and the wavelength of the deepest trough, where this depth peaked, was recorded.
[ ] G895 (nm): 893.2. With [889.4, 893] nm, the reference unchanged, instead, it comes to 890.4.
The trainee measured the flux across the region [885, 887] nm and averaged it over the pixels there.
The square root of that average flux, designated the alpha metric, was 4.58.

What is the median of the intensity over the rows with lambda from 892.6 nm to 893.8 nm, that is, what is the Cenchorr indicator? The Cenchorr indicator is 19.6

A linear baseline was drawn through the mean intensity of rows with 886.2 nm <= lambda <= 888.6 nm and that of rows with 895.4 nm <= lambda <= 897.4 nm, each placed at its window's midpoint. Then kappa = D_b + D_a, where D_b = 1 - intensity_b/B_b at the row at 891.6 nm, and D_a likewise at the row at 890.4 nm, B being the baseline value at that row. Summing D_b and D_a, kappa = 0.14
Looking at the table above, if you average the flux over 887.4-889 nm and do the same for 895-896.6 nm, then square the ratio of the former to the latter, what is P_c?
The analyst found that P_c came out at 1.07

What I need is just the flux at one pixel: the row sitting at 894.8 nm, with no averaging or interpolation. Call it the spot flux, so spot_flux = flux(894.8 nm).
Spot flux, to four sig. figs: 20.38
